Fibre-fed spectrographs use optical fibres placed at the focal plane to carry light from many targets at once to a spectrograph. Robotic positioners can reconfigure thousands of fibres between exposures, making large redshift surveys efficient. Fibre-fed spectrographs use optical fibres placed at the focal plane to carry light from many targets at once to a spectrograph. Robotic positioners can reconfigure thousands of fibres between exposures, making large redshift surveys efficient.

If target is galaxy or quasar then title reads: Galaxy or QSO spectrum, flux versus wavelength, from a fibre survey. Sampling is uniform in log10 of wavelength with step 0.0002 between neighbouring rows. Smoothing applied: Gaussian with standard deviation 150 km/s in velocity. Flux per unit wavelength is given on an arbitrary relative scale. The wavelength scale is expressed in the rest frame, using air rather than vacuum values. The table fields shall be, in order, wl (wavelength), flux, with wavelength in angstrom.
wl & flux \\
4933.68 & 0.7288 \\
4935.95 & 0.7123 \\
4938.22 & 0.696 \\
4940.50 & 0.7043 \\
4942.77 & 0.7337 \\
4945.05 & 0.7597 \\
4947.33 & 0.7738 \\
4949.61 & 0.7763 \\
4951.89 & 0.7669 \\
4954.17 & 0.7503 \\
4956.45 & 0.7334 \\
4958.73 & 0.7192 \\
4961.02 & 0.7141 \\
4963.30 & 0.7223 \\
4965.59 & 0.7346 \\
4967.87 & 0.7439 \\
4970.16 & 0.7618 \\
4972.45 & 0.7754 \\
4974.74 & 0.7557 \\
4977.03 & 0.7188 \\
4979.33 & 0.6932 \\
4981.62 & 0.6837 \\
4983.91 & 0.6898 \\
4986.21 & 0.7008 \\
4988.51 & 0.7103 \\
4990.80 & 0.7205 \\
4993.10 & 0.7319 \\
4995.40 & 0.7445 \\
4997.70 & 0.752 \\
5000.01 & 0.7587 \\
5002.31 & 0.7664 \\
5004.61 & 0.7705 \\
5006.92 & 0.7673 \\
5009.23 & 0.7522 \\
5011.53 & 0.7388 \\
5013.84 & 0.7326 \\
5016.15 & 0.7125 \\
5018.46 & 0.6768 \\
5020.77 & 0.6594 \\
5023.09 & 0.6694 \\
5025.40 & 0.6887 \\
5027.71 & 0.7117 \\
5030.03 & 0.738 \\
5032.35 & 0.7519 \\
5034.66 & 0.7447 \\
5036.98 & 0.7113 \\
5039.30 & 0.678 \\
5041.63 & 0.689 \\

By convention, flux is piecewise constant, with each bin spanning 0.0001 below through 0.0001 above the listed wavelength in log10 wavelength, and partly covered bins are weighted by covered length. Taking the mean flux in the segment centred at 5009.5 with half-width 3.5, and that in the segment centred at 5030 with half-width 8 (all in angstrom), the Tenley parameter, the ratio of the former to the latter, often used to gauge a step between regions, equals 1.05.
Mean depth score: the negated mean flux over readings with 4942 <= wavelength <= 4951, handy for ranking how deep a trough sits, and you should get -0.76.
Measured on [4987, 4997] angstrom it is -0.73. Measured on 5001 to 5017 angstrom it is -0.75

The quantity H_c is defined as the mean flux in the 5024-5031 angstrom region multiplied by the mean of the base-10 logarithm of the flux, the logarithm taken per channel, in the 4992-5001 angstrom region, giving -0.090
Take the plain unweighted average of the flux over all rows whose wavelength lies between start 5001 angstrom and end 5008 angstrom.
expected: 0.768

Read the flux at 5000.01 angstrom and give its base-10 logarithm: -0.120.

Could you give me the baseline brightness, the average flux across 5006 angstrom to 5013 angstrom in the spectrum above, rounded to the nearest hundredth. 0.75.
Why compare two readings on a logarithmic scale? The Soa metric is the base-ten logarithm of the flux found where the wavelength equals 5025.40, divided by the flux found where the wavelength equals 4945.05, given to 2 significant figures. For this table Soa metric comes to -0.043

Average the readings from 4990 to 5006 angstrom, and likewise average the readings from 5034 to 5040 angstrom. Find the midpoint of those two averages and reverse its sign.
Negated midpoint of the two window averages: -0.730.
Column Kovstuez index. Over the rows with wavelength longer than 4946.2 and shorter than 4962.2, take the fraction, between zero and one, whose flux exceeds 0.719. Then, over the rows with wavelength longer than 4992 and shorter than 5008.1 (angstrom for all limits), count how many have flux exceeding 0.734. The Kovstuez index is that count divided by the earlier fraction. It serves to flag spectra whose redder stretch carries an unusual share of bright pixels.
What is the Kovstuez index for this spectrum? 7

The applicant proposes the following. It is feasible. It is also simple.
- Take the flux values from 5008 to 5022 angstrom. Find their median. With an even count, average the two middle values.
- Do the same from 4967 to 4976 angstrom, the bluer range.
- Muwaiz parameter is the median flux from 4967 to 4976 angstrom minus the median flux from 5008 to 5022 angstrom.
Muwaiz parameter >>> 0.036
